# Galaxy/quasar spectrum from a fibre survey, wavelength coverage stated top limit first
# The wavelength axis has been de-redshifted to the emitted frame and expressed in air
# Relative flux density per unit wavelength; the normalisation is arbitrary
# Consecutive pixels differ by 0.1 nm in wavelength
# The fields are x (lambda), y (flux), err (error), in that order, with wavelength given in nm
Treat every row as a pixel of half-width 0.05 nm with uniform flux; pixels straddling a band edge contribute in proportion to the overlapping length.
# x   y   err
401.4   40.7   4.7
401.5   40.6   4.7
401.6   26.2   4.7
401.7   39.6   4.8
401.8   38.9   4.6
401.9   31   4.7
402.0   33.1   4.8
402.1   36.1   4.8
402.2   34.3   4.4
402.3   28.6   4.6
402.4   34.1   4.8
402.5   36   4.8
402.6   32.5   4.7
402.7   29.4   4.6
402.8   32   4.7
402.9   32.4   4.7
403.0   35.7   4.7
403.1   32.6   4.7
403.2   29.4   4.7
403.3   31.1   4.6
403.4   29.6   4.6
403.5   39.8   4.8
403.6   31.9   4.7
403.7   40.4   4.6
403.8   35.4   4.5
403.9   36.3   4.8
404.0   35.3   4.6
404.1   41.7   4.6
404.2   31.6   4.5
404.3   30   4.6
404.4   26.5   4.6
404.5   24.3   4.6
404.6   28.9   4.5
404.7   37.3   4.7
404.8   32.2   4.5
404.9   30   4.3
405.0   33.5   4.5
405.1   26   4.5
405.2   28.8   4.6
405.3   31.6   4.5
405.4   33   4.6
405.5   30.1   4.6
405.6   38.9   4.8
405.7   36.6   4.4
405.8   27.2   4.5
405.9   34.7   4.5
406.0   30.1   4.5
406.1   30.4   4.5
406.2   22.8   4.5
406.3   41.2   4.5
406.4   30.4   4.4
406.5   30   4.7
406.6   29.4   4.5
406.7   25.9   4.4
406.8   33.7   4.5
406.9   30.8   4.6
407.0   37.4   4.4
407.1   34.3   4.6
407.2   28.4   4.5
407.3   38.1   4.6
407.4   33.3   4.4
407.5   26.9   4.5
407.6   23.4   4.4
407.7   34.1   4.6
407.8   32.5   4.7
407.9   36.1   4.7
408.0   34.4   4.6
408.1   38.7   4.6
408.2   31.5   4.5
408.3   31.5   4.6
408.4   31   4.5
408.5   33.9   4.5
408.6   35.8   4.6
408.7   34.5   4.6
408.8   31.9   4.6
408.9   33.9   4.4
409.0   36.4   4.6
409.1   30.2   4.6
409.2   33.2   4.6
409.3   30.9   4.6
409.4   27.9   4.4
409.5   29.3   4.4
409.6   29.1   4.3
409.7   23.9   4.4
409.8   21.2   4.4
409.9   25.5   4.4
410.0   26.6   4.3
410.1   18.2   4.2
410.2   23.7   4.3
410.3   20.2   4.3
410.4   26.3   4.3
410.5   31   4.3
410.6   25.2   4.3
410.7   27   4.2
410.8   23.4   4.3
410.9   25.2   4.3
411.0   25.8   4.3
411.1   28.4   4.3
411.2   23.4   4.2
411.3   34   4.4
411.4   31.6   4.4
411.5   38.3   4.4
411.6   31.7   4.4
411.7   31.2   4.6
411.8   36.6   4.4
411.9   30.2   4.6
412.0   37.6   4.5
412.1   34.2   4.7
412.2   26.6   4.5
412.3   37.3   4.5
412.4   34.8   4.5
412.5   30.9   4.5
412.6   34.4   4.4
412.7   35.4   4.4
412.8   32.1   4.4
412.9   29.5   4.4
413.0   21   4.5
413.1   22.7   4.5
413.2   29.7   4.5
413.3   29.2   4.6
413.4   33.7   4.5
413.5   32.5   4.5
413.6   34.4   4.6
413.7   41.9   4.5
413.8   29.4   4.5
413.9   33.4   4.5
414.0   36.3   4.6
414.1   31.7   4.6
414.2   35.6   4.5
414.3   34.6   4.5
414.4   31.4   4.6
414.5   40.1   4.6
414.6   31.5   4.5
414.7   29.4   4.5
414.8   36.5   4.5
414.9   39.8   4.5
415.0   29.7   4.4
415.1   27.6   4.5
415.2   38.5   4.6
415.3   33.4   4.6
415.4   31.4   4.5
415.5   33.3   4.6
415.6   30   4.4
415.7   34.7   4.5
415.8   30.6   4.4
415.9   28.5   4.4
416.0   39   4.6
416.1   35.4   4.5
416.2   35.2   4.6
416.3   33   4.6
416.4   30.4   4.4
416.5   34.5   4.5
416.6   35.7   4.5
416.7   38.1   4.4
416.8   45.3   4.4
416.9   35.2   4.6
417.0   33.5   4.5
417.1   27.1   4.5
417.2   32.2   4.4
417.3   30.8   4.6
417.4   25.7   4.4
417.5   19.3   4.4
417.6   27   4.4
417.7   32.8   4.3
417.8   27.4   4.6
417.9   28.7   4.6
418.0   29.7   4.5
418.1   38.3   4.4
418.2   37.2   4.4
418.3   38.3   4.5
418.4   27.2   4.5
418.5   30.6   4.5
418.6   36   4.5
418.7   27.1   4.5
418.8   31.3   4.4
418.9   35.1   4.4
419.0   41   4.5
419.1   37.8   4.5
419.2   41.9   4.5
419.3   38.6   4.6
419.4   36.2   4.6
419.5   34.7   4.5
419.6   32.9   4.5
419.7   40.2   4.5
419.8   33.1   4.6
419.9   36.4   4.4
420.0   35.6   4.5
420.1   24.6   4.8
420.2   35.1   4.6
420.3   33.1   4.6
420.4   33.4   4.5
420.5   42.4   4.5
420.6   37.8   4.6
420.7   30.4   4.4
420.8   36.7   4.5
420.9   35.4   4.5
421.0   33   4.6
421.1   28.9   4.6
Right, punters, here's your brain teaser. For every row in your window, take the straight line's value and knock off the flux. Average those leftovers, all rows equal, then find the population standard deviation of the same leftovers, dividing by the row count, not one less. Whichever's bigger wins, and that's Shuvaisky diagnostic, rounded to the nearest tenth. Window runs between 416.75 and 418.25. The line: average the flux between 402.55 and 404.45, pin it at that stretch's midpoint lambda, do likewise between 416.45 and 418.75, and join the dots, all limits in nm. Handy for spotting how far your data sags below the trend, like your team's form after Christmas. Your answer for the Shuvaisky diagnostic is 6.0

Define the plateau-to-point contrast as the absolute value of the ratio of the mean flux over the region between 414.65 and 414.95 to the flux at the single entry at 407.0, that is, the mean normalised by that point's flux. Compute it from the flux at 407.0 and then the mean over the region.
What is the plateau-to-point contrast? 0.94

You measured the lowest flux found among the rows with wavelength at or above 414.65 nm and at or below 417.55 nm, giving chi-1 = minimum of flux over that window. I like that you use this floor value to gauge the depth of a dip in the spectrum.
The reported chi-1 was 19.3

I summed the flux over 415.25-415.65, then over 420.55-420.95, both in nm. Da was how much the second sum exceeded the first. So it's 12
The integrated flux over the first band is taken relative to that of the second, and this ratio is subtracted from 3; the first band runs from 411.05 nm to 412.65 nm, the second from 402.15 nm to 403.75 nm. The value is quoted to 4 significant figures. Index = 2.016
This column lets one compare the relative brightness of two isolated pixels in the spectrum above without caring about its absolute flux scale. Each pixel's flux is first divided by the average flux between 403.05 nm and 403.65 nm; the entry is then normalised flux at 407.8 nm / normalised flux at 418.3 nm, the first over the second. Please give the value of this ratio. 0.85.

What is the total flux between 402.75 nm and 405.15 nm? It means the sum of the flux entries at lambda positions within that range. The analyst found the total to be 784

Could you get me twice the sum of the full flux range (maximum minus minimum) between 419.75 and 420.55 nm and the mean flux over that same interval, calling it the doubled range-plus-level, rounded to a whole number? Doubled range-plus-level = 104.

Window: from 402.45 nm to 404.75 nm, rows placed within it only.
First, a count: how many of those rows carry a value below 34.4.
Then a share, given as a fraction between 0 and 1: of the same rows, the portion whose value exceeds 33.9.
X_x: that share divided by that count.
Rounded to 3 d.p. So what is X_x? 0.028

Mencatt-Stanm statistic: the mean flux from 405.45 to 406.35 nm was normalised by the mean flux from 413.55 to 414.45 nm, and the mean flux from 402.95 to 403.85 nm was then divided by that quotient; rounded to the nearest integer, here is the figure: 36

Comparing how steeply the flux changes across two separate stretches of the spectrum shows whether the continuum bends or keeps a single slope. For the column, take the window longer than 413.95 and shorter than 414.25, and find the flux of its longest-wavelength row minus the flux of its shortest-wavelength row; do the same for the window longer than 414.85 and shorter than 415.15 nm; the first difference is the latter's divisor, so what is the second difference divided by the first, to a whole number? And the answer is 17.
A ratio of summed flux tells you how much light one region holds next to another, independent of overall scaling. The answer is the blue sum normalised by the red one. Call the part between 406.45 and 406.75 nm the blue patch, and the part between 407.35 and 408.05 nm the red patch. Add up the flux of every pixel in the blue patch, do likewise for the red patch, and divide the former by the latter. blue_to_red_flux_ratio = 0.4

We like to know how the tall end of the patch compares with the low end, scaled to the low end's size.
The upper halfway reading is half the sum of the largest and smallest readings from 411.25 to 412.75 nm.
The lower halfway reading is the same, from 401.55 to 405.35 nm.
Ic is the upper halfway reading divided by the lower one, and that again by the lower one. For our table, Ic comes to 0.030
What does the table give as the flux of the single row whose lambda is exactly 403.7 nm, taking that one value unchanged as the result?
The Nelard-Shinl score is 40.4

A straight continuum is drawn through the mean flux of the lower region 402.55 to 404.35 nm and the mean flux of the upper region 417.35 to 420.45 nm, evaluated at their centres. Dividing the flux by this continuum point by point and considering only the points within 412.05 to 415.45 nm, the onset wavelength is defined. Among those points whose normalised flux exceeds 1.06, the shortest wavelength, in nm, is 412.3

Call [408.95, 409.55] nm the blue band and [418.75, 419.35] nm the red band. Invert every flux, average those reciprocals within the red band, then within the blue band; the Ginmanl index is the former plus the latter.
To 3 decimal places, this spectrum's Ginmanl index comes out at 0.059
